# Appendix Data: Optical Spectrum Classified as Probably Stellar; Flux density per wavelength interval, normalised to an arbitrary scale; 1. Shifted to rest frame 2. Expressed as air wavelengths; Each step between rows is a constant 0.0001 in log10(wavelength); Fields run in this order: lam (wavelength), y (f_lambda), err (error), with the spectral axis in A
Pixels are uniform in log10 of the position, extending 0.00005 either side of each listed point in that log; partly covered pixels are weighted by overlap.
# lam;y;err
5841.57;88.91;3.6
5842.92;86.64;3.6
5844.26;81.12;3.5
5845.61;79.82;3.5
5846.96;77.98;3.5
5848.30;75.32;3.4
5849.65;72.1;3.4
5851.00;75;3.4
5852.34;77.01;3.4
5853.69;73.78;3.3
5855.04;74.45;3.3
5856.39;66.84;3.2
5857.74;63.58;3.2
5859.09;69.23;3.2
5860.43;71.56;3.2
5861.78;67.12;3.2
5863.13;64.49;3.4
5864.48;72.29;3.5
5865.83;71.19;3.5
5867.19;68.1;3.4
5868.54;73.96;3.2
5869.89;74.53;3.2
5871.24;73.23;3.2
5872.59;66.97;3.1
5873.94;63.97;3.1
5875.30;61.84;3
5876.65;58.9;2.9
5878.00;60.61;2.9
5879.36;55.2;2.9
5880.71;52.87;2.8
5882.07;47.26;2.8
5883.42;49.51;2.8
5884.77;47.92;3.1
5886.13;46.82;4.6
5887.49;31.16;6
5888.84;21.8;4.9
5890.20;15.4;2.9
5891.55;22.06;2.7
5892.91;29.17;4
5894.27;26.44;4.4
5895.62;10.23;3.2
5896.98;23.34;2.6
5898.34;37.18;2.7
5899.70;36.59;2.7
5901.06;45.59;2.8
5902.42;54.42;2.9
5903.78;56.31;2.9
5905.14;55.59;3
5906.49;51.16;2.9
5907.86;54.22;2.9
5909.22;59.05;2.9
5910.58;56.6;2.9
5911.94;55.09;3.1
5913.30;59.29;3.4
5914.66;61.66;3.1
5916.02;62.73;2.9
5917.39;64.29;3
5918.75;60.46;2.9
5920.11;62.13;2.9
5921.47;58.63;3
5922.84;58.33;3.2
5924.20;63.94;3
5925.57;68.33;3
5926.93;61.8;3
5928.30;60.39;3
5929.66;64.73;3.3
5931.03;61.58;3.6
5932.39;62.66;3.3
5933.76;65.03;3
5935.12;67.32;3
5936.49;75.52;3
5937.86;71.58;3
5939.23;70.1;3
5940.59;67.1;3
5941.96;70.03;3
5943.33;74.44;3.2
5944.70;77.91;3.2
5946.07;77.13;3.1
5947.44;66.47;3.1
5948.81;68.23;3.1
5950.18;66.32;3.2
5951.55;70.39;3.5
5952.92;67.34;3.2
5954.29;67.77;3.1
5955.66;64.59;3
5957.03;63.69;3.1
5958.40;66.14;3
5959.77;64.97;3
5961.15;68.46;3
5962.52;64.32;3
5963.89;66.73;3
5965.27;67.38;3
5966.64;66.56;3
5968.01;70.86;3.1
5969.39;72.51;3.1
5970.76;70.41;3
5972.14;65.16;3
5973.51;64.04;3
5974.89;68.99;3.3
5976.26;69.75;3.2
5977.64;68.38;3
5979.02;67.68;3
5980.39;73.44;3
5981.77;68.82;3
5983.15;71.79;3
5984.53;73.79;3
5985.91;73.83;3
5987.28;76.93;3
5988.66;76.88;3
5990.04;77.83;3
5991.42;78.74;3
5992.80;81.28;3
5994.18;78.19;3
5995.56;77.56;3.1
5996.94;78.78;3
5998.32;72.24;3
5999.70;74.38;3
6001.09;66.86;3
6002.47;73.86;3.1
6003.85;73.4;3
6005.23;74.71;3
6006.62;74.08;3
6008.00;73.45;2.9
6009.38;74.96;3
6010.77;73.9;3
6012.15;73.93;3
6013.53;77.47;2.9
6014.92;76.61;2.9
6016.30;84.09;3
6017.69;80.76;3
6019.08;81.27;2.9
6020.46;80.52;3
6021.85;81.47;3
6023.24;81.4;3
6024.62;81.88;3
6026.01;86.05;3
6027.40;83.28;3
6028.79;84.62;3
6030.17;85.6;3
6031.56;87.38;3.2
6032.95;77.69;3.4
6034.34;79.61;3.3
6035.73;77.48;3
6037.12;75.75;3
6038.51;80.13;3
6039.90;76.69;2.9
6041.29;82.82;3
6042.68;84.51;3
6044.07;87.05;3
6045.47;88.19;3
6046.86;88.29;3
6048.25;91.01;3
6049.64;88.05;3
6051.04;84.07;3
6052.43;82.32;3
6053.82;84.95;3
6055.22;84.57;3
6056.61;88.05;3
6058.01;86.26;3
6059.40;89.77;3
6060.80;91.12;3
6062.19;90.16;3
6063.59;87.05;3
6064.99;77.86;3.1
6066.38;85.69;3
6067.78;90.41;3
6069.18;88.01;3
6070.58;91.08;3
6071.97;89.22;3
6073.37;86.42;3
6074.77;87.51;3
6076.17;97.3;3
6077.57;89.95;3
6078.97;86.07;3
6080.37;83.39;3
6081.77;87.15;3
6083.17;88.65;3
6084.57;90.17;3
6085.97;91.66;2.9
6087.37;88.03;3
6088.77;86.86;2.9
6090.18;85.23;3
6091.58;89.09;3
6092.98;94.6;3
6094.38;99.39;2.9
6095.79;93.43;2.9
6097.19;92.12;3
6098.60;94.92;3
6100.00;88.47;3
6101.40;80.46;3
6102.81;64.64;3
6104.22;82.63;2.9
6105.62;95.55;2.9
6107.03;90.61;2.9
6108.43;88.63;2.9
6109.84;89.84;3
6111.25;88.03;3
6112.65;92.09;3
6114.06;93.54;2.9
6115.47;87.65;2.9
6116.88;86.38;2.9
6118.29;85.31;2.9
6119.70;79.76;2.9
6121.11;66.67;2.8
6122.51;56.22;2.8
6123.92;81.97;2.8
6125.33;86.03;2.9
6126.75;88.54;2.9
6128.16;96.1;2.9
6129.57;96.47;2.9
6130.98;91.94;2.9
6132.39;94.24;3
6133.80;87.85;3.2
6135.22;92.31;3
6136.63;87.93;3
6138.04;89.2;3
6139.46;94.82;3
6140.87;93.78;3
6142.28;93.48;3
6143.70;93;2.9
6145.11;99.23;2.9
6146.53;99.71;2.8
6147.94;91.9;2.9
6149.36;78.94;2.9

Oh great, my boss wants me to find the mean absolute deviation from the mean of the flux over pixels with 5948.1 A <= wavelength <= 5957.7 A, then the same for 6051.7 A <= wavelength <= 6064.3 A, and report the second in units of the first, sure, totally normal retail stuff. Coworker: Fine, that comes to 1.3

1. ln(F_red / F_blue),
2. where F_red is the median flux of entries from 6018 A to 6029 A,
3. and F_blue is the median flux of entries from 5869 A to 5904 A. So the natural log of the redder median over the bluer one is 0.54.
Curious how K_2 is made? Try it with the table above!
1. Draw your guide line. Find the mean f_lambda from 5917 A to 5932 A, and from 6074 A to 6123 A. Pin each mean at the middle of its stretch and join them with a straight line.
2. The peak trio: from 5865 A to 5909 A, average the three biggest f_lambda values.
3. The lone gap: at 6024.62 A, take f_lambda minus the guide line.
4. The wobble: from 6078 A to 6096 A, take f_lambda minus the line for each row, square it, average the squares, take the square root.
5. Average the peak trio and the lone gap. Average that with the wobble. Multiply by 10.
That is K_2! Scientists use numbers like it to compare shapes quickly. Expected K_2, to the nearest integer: 226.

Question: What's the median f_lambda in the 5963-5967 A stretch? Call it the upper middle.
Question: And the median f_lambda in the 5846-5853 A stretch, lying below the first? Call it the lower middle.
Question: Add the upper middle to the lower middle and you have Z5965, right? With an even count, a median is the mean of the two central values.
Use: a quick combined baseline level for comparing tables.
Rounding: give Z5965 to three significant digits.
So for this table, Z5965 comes 142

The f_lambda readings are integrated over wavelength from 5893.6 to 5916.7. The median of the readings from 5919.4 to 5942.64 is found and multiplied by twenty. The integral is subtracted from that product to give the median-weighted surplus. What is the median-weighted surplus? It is 199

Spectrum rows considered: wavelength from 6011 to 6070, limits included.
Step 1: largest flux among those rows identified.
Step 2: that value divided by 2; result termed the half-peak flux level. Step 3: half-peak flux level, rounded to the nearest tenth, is 45.6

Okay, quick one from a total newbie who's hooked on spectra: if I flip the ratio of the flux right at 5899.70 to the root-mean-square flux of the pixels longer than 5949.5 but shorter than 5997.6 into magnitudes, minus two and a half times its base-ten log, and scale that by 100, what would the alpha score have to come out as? 72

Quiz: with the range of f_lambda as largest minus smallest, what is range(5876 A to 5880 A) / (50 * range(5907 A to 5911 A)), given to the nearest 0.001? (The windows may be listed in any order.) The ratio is 0.022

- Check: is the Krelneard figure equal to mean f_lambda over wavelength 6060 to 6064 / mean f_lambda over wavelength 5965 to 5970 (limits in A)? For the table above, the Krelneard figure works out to 1.29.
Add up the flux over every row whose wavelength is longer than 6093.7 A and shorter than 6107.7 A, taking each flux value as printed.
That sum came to 882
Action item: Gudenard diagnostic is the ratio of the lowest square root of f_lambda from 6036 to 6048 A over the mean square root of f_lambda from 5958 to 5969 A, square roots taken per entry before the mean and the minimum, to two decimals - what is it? 1.06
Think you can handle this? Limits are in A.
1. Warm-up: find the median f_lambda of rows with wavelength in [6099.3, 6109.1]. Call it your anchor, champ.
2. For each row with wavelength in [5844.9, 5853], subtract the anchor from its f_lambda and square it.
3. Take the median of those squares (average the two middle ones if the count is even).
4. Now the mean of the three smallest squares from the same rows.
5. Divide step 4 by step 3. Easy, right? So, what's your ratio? 0.7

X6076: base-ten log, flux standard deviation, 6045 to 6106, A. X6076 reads 0.74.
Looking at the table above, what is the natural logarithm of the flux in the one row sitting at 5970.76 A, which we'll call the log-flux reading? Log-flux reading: 4.25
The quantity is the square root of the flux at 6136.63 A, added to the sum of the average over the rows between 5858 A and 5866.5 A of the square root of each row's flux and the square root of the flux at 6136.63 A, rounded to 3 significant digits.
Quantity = 27.1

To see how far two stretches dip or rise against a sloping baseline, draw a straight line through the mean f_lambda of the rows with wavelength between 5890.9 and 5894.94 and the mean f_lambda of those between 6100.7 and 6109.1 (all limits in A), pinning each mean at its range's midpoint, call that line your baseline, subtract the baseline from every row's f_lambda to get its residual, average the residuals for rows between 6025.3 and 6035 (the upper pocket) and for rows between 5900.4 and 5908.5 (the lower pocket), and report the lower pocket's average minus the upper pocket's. 3.7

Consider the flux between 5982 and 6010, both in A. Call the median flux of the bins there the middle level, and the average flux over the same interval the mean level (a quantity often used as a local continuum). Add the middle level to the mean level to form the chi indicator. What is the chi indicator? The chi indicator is 150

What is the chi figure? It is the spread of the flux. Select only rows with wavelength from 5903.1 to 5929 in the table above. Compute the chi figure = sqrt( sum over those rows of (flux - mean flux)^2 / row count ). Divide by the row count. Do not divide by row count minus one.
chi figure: 4.0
